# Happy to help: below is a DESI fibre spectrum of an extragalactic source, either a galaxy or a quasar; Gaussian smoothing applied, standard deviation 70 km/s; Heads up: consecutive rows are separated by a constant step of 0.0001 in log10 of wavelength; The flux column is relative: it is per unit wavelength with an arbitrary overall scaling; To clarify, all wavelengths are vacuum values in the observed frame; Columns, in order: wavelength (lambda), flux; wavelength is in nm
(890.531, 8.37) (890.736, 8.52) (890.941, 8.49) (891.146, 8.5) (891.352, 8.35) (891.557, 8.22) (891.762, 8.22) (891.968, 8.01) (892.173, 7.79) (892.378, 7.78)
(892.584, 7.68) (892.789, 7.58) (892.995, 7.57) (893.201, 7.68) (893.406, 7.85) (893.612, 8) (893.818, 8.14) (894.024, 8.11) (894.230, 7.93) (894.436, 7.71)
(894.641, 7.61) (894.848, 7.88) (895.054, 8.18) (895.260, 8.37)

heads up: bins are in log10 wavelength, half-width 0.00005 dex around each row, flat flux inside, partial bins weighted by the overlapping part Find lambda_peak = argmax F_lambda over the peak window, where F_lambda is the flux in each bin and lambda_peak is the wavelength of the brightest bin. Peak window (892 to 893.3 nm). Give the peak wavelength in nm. 892.173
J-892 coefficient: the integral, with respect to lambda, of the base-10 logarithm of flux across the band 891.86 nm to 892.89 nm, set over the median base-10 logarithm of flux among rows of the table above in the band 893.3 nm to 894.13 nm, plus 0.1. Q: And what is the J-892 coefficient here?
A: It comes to 1.1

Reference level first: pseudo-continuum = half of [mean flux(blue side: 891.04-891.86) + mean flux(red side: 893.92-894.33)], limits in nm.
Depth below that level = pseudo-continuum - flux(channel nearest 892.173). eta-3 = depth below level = 0.4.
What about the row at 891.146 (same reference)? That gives -0.3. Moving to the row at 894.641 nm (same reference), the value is 0.6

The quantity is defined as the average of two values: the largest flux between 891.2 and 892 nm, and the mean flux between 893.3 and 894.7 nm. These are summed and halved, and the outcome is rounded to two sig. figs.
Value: 8.1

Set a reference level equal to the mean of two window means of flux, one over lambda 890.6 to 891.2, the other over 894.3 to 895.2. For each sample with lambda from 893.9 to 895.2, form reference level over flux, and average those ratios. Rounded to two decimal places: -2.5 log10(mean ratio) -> -0.04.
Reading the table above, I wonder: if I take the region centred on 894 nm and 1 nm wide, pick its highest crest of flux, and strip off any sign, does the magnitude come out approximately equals 8.14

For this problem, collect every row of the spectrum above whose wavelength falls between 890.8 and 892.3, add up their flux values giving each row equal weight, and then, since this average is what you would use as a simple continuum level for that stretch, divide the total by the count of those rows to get 8.23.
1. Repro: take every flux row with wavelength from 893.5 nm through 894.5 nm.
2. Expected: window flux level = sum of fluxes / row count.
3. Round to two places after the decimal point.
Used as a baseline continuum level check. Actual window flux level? 7.98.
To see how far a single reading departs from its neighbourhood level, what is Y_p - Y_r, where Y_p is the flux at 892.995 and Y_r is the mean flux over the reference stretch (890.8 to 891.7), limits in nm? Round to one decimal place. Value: -0.8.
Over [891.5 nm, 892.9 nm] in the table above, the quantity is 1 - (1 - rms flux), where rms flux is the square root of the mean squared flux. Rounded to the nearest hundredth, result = 7.90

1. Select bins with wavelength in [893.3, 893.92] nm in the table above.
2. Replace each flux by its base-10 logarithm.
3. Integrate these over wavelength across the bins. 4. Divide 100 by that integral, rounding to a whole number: 179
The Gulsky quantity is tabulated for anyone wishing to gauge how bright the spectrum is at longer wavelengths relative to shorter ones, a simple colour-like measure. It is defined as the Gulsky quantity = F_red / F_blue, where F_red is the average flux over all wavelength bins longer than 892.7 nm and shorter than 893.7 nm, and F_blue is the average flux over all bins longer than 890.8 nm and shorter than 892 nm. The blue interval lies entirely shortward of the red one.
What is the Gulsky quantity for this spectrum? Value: 0.93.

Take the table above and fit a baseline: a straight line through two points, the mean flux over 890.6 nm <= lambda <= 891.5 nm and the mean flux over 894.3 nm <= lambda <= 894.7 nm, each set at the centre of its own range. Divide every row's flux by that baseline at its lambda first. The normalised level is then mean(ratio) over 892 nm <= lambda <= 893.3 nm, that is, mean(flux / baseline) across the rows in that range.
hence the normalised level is 0.950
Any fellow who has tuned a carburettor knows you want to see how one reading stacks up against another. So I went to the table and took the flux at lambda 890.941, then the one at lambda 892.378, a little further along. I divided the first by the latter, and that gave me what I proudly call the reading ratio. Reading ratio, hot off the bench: 1.09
